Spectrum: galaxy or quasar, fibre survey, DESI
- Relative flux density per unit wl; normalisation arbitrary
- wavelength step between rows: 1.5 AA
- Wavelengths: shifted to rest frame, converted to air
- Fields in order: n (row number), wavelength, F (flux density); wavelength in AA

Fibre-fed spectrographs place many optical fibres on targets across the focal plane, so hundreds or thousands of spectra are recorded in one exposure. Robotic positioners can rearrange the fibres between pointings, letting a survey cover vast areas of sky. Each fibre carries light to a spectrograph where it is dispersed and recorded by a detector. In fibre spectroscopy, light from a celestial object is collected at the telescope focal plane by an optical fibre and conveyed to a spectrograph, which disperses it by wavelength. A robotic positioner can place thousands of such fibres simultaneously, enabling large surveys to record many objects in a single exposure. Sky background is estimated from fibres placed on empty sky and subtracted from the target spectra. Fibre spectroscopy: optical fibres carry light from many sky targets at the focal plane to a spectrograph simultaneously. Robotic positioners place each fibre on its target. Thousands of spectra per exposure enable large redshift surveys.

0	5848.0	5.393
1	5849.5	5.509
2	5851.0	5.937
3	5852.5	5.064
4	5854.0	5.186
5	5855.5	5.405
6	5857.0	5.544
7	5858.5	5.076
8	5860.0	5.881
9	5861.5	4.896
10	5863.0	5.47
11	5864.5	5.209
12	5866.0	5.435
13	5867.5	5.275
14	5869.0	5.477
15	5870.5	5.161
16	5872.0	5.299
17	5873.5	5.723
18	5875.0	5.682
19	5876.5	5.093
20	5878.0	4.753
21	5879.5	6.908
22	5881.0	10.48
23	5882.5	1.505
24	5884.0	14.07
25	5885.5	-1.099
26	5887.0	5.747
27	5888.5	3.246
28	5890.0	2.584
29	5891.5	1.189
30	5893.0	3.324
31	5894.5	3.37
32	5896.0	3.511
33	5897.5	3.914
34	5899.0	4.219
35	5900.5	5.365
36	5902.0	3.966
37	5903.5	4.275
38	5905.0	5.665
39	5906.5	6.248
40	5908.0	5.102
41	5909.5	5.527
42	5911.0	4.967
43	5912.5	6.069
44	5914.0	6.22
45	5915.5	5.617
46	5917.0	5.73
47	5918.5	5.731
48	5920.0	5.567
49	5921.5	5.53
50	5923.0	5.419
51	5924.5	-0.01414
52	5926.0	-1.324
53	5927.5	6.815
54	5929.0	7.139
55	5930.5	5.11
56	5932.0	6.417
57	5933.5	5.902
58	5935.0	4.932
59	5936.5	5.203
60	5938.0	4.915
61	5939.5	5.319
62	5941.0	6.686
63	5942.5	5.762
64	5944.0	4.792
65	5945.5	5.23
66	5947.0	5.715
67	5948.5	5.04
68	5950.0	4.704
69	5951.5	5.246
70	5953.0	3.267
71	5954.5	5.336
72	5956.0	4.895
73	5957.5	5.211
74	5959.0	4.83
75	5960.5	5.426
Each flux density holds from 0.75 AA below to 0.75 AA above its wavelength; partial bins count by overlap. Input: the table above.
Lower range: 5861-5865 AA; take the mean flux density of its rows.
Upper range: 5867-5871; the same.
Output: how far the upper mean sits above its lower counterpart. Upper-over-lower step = 0.1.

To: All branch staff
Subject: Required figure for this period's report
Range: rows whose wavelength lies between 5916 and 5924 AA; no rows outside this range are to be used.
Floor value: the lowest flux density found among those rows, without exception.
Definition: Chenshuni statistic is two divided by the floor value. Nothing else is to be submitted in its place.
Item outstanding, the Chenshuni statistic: 0.37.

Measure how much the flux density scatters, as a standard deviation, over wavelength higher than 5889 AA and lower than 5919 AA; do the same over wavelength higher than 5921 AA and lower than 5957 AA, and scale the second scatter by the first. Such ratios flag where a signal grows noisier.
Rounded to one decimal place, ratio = 1.4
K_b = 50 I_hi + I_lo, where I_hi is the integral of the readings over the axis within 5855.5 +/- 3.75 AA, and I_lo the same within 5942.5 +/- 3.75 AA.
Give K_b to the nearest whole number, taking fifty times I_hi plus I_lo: 2012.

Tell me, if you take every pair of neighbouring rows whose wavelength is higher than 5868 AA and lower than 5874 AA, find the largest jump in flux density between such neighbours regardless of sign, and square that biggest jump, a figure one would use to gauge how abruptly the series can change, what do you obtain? 0.2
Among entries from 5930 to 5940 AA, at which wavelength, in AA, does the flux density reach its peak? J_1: 5932.0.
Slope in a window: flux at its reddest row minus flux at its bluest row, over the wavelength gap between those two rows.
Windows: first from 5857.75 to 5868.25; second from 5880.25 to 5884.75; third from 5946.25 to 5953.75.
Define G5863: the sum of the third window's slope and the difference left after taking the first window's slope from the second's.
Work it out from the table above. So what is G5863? 0.77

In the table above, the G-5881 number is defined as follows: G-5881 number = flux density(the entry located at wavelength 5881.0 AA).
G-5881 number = 10.48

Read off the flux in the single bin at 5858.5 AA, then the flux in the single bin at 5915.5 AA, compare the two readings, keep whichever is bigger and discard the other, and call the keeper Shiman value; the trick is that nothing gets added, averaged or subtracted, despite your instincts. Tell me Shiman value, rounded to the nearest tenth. 5.6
